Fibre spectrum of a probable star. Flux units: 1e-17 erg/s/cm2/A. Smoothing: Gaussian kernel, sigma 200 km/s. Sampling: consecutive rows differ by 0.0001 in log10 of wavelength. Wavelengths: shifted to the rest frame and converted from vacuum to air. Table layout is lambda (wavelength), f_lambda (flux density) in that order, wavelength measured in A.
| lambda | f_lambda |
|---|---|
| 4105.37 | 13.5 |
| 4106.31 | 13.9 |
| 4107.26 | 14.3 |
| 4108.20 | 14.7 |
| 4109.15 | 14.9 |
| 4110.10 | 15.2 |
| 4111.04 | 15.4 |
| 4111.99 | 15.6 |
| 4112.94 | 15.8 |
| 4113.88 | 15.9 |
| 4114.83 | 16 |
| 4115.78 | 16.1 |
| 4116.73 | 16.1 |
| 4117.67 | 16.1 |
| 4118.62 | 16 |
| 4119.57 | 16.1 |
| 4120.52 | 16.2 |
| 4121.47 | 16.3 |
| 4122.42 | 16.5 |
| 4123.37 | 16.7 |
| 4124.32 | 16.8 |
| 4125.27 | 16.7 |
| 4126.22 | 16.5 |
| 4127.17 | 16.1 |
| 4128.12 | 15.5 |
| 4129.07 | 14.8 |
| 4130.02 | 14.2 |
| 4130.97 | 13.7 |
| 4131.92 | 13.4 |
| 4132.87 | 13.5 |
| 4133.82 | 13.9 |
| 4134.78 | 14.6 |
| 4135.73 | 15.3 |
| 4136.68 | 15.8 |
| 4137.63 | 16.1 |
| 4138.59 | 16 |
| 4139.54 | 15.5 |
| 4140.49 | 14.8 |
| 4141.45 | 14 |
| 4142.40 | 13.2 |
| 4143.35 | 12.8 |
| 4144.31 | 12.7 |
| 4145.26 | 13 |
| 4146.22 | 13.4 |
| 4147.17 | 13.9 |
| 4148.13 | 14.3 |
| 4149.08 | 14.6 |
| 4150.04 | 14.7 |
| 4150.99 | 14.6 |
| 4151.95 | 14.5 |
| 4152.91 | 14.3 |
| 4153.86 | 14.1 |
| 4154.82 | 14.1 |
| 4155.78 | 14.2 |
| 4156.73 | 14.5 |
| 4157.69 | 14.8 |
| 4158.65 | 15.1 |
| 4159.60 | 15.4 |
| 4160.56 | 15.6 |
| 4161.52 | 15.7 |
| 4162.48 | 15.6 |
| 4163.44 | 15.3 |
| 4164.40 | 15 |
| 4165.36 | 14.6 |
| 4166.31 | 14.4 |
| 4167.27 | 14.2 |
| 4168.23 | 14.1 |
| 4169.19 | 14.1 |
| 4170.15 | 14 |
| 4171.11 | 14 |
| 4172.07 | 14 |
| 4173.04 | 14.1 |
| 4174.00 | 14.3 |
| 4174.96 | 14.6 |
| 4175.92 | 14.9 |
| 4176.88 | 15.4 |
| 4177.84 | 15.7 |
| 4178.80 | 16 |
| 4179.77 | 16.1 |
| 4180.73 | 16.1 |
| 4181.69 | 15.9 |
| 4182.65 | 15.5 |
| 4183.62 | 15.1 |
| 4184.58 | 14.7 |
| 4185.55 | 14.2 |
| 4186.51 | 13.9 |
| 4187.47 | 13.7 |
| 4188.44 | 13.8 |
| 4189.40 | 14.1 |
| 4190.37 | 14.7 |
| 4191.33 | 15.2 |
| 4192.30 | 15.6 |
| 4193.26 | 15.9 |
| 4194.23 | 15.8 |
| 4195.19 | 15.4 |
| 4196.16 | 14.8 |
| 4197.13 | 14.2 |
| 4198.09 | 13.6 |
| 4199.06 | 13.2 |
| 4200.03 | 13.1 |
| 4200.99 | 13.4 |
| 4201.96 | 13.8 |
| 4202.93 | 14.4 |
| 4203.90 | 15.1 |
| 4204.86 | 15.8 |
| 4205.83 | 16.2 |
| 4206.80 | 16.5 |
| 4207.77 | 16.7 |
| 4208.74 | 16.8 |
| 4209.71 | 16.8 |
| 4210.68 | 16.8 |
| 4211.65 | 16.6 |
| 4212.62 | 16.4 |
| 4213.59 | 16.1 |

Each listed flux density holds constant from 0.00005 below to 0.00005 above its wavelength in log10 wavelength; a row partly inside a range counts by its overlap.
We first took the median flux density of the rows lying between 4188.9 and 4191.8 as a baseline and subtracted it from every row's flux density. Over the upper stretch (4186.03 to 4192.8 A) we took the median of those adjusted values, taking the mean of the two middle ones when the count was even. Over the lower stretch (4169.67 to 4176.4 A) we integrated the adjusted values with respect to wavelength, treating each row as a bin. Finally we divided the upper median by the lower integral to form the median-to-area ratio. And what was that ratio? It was 0.21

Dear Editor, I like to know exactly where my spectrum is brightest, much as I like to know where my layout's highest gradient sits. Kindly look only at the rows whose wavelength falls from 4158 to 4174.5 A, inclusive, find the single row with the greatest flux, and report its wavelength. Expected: 4161.52 A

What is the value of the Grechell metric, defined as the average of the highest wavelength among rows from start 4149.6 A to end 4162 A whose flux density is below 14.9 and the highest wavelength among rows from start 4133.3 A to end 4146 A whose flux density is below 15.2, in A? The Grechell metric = 4151.5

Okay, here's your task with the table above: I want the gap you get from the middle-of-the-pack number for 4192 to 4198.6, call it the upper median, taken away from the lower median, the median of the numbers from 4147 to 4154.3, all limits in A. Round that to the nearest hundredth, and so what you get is -1.00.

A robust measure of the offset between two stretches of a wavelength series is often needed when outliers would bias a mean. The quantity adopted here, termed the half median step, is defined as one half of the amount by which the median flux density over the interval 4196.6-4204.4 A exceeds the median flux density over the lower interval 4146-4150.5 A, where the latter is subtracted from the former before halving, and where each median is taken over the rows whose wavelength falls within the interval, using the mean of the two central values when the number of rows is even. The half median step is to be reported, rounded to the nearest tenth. -0.3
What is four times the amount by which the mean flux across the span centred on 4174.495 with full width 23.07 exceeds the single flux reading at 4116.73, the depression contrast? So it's -5.0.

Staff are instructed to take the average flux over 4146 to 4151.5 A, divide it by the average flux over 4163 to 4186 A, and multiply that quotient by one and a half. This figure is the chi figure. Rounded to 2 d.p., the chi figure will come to 1.44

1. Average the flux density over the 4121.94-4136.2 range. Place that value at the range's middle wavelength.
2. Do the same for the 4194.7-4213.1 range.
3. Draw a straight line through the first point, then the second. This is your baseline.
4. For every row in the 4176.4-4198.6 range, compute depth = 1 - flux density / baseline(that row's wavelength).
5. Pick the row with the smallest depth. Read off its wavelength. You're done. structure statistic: 4179.77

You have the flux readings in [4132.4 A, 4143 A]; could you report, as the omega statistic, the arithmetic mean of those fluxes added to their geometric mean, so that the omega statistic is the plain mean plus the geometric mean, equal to 29.5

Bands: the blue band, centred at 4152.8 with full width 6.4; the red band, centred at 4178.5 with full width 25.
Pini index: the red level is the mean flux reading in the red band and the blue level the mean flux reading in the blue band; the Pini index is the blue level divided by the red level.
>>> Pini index 0.98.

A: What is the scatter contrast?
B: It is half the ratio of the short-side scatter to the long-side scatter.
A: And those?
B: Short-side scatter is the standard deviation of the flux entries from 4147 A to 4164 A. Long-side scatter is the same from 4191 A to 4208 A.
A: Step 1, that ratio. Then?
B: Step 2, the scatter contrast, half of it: 0.25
